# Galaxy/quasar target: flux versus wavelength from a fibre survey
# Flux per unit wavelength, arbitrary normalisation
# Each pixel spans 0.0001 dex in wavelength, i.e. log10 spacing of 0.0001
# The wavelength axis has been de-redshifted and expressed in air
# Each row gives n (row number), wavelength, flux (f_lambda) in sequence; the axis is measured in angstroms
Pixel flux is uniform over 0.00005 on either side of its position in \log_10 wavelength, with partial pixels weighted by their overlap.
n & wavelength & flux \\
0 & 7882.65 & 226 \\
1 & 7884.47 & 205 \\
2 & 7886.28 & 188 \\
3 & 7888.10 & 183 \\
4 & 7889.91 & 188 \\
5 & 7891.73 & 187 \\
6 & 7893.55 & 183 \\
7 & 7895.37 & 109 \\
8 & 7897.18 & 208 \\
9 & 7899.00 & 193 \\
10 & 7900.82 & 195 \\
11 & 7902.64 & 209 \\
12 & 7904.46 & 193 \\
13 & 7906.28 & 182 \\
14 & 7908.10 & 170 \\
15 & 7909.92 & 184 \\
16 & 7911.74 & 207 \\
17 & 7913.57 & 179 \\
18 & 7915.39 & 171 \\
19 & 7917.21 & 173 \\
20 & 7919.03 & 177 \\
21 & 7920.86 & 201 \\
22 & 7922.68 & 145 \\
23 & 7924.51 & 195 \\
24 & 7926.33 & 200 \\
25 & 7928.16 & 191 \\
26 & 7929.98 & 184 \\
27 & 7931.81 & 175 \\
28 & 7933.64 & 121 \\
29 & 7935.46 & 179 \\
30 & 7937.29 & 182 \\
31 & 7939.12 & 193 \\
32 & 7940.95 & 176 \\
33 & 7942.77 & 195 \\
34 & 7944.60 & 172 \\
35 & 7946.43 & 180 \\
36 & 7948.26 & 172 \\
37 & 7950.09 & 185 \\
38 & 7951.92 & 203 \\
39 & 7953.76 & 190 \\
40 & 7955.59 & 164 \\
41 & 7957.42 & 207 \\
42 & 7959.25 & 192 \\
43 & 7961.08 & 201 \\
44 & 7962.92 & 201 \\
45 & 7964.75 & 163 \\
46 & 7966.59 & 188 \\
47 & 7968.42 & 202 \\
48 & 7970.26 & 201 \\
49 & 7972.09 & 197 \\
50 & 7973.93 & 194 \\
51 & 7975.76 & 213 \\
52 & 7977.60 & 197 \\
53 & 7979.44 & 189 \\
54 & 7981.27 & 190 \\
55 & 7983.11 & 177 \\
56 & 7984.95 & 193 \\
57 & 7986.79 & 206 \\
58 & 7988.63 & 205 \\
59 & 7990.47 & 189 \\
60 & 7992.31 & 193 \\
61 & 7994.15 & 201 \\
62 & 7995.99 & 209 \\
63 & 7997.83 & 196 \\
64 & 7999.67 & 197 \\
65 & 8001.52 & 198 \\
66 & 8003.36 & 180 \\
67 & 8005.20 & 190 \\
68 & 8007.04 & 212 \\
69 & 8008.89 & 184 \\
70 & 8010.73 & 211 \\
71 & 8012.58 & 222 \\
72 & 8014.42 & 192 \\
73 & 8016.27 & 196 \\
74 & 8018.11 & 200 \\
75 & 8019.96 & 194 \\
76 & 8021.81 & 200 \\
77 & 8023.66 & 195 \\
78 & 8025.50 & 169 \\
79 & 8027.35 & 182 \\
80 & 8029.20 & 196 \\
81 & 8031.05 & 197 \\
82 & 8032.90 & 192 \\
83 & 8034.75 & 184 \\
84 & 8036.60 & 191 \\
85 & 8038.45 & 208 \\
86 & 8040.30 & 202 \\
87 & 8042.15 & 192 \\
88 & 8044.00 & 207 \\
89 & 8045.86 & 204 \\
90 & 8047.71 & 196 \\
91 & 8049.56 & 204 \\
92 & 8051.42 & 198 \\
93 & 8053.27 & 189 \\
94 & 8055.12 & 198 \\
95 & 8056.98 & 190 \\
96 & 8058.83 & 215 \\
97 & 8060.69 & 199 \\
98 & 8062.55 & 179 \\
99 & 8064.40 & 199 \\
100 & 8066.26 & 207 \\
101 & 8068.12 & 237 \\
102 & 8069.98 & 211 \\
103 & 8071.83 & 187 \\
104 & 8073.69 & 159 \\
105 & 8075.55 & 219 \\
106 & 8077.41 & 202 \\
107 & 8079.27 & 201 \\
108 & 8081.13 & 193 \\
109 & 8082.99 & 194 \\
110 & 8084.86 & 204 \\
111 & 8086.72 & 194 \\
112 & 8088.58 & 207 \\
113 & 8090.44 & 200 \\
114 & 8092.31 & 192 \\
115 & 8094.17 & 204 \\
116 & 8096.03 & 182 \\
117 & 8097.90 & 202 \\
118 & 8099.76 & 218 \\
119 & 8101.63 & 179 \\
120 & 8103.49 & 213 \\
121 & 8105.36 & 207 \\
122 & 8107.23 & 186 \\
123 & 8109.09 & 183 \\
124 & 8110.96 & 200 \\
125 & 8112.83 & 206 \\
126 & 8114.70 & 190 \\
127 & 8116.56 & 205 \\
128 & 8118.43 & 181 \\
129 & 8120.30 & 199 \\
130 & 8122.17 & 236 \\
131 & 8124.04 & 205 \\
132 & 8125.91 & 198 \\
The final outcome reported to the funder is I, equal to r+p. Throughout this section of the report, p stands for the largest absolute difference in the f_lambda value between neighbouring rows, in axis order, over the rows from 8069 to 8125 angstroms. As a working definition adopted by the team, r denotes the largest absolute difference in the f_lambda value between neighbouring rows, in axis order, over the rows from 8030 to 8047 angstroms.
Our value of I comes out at 77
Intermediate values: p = 60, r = 17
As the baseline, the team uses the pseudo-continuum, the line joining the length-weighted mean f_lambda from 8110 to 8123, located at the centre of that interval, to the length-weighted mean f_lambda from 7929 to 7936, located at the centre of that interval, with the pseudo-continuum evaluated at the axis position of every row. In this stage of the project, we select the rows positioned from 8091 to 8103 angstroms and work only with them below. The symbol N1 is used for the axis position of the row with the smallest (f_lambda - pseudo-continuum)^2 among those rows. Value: 8097.90 angstroms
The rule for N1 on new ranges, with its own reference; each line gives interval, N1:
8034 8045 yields 8034.75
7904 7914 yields 7908.10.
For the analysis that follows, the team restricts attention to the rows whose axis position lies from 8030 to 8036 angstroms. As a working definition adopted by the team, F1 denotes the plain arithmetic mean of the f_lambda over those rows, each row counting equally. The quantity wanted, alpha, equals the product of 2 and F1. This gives 382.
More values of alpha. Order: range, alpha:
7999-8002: 395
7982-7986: 370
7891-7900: 352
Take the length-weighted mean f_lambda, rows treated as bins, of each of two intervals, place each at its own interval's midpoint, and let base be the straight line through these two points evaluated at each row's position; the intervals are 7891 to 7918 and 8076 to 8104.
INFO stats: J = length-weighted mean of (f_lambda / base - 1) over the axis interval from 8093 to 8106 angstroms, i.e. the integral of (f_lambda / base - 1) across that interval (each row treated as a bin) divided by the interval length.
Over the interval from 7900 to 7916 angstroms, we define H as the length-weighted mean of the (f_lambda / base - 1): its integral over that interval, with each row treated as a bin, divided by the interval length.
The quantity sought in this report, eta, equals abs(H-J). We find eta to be 0.024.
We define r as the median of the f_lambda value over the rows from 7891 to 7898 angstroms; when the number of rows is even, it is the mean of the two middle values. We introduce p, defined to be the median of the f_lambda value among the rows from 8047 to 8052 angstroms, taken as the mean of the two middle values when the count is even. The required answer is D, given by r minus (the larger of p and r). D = -13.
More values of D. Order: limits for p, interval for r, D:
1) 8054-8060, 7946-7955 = -13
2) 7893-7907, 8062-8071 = 0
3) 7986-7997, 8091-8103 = -6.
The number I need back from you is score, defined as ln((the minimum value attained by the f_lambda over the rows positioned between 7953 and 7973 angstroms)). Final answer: 5.09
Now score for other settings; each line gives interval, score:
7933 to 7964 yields 4.80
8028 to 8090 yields 5.07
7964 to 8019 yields 5.09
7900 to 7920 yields 5.14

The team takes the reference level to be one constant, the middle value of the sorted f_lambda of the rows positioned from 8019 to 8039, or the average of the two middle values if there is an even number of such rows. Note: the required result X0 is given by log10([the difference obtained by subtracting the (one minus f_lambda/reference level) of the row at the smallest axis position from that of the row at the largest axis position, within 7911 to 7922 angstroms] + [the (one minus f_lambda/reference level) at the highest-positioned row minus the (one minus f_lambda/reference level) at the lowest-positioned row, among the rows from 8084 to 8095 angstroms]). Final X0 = -1.51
